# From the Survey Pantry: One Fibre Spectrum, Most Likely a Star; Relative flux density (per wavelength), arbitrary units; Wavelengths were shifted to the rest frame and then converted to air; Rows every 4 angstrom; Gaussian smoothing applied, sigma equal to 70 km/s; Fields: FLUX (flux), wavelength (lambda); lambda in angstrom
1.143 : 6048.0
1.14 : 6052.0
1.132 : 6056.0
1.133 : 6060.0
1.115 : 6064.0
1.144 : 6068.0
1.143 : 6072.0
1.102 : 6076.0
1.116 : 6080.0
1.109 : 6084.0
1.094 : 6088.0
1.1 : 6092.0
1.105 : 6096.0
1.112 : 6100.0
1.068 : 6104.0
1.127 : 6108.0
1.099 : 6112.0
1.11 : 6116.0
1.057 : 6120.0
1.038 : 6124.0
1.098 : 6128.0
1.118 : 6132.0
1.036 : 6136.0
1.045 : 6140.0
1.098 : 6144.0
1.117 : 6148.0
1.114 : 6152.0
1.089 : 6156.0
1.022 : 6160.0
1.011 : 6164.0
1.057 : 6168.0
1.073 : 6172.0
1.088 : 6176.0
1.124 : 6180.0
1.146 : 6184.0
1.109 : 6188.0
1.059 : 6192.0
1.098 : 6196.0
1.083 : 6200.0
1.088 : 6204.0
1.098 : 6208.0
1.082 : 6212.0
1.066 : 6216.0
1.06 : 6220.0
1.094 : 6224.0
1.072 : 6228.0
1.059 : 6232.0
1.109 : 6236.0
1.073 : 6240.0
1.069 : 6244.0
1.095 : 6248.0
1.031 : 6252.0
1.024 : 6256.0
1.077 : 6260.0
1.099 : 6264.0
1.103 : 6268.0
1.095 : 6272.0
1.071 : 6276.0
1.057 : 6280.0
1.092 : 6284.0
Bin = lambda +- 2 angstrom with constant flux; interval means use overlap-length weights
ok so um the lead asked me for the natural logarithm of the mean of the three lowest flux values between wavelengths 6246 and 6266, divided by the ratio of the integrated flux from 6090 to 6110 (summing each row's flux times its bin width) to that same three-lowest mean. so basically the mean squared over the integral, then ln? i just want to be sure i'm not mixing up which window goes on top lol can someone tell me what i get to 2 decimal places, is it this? -3.01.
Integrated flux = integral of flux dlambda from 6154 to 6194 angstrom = 43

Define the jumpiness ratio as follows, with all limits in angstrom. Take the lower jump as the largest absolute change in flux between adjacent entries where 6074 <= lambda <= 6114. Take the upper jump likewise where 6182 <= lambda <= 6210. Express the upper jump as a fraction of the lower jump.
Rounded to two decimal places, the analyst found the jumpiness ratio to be 0.85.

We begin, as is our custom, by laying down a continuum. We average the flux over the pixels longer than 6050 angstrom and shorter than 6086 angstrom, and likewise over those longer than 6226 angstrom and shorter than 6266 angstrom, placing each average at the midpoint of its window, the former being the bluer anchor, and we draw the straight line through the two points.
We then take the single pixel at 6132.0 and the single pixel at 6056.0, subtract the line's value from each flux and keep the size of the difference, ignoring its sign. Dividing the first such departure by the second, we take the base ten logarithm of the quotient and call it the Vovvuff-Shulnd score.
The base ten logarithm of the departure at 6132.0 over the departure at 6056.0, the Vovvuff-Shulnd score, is 0.7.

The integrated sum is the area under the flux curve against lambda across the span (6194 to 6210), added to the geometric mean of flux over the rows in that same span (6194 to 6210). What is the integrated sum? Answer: 18.6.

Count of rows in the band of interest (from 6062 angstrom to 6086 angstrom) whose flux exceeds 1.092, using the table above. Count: 6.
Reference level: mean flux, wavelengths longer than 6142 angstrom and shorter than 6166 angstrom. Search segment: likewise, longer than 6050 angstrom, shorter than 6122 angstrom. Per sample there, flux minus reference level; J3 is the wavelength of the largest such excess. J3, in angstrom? 6068.0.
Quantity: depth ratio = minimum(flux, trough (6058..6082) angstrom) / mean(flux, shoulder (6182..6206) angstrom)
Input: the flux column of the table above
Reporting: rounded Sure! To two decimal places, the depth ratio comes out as 1.00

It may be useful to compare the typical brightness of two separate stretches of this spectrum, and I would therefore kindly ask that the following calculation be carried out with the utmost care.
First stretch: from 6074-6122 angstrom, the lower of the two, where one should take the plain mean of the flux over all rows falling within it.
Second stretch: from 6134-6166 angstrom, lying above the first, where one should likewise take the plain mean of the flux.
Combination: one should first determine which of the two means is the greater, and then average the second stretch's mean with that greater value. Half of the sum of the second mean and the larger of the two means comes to 1.08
